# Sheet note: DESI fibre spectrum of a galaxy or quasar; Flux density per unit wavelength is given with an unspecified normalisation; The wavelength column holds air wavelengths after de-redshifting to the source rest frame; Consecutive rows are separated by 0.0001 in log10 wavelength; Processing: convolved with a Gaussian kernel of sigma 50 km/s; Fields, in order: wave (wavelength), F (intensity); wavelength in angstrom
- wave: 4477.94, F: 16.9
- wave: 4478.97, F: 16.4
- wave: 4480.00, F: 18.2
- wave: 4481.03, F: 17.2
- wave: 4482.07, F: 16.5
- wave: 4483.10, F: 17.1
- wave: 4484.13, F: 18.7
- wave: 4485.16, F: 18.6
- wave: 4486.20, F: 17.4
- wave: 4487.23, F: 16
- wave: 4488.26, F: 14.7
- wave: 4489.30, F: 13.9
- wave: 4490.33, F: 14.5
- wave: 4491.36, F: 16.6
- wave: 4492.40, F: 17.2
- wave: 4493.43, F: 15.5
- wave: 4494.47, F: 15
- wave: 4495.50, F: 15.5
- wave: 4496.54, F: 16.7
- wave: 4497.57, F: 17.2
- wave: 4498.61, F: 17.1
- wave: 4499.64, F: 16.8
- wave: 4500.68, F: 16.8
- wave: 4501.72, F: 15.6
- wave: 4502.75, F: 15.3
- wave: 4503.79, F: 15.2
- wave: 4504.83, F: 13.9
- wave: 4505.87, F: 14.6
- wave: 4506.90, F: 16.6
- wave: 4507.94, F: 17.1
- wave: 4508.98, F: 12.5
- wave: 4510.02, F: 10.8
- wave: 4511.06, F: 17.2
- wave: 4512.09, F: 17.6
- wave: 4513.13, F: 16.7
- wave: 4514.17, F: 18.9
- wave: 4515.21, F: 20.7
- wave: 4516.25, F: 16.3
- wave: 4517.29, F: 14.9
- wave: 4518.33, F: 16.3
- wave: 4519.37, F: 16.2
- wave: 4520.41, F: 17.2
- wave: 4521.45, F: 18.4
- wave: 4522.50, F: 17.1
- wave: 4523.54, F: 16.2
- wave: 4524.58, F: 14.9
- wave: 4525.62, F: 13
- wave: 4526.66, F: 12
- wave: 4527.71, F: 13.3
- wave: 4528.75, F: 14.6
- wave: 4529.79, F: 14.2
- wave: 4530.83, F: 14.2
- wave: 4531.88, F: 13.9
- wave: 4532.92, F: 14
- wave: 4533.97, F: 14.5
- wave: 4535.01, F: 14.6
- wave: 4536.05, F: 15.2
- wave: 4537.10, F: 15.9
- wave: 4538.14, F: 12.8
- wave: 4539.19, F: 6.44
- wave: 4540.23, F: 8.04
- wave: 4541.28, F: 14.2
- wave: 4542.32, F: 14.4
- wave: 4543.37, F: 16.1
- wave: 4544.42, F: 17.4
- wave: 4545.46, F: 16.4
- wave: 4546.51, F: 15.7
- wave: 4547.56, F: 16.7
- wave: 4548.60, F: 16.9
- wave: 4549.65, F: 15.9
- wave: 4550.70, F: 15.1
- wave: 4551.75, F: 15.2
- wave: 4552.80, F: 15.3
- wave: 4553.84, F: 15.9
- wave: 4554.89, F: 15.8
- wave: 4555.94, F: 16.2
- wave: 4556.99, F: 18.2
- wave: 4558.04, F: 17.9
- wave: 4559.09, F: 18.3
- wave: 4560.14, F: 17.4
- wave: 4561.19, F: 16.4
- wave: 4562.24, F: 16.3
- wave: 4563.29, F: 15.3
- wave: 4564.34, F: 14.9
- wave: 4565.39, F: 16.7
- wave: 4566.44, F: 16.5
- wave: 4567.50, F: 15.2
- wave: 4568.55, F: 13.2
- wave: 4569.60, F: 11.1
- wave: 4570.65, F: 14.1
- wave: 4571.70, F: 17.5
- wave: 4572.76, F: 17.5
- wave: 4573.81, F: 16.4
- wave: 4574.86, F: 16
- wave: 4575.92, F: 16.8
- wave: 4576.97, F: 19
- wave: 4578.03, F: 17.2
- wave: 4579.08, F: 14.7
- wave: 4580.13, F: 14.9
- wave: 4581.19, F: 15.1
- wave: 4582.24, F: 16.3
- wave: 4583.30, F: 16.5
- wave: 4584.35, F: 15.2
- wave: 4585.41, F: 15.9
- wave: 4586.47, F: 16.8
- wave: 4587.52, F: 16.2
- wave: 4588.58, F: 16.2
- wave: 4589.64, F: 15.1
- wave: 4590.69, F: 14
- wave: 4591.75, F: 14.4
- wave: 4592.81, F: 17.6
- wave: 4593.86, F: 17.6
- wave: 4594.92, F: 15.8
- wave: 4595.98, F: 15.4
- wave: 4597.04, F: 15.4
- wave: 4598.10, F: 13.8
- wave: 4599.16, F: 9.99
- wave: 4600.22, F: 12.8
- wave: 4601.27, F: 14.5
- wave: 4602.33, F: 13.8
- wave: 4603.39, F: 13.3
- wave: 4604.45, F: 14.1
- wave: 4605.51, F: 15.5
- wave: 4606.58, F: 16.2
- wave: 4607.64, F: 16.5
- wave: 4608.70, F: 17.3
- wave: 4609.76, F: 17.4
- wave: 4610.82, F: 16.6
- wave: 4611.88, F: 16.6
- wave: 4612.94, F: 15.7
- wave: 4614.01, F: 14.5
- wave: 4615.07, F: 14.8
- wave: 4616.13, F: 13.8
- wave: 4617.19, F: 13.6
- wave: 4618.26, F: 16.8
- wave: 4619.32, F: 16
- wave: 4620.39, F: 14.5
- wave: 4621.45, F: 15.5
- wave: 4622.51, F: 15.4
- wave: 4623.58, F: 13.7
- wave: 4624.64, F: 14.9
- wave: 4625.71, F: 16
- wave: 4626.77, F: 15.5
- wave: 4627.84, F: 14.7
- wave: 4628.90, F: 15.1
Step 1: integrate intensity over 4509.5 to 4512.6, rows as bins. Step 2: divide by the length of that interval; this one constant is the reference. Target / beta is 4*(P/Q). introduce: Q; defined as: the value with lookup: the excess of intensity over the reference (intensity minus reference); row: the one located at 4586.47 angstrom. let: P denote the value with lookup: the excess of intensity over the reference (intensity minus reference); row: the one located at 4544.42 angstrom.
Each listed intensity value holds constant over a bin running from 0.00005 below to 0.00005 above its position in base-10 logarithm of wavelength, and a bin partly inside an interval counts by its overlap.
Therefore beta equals 5.5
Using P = 2.2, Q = 1.6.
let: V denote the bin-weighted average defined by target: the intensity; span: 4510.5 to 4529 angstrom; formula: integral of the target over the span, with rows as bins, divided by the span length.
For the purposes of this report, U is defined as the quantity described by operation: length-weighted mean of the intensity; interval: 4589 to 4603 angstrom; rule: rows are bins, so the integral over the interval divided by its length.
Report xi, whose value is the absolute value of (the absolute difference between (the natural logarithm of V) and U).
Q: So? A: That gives 11.8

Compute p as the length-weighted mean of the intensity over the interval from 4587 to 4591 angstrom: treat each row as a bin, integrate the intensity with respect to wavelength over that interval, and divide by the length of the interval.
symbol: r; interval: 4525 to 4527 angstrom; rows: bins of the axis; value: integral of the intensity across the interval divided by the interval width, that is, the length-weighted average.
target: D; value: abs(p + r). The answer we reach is 28.1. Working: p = 15.4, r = 12.7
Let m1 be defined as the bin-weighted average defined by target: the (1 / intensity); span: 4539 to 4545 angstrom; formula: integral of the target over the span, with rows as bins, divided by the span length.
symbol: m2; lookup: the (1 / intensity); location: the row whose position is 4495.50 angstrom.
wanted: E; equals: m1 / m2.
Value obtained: 1.33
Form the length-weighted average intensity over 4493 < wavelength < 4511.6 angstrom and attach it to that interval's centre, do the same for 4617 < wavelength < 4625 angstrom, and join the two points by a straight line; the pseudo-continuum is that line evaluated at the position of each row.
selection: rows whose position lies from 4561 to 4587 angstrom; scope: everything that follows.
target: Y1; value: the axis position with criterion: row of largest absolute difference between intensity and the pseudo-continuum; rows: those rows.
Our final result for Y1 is 4569.60 angstrom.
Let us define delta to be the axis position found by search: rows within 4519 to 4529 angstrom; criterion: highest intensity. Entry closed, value 4521.45 angstrom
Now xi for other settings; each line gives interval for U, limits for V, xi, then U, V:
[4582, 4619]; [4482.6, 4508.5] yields 12.5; 15.3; 16.14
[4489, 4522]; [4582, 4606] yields 13.4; 16.1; 15.04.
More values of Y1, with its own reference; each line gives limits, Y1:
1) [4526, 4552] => 4539.19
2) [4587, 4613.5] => 4599.16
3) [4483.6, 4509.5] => 4484.13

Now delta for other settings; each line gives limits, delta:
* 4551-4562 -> 4559.09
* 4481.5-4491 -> 4484.13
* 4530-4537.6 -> 4537.10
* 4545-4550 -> 4548.60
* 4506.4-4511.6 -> 4511.06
